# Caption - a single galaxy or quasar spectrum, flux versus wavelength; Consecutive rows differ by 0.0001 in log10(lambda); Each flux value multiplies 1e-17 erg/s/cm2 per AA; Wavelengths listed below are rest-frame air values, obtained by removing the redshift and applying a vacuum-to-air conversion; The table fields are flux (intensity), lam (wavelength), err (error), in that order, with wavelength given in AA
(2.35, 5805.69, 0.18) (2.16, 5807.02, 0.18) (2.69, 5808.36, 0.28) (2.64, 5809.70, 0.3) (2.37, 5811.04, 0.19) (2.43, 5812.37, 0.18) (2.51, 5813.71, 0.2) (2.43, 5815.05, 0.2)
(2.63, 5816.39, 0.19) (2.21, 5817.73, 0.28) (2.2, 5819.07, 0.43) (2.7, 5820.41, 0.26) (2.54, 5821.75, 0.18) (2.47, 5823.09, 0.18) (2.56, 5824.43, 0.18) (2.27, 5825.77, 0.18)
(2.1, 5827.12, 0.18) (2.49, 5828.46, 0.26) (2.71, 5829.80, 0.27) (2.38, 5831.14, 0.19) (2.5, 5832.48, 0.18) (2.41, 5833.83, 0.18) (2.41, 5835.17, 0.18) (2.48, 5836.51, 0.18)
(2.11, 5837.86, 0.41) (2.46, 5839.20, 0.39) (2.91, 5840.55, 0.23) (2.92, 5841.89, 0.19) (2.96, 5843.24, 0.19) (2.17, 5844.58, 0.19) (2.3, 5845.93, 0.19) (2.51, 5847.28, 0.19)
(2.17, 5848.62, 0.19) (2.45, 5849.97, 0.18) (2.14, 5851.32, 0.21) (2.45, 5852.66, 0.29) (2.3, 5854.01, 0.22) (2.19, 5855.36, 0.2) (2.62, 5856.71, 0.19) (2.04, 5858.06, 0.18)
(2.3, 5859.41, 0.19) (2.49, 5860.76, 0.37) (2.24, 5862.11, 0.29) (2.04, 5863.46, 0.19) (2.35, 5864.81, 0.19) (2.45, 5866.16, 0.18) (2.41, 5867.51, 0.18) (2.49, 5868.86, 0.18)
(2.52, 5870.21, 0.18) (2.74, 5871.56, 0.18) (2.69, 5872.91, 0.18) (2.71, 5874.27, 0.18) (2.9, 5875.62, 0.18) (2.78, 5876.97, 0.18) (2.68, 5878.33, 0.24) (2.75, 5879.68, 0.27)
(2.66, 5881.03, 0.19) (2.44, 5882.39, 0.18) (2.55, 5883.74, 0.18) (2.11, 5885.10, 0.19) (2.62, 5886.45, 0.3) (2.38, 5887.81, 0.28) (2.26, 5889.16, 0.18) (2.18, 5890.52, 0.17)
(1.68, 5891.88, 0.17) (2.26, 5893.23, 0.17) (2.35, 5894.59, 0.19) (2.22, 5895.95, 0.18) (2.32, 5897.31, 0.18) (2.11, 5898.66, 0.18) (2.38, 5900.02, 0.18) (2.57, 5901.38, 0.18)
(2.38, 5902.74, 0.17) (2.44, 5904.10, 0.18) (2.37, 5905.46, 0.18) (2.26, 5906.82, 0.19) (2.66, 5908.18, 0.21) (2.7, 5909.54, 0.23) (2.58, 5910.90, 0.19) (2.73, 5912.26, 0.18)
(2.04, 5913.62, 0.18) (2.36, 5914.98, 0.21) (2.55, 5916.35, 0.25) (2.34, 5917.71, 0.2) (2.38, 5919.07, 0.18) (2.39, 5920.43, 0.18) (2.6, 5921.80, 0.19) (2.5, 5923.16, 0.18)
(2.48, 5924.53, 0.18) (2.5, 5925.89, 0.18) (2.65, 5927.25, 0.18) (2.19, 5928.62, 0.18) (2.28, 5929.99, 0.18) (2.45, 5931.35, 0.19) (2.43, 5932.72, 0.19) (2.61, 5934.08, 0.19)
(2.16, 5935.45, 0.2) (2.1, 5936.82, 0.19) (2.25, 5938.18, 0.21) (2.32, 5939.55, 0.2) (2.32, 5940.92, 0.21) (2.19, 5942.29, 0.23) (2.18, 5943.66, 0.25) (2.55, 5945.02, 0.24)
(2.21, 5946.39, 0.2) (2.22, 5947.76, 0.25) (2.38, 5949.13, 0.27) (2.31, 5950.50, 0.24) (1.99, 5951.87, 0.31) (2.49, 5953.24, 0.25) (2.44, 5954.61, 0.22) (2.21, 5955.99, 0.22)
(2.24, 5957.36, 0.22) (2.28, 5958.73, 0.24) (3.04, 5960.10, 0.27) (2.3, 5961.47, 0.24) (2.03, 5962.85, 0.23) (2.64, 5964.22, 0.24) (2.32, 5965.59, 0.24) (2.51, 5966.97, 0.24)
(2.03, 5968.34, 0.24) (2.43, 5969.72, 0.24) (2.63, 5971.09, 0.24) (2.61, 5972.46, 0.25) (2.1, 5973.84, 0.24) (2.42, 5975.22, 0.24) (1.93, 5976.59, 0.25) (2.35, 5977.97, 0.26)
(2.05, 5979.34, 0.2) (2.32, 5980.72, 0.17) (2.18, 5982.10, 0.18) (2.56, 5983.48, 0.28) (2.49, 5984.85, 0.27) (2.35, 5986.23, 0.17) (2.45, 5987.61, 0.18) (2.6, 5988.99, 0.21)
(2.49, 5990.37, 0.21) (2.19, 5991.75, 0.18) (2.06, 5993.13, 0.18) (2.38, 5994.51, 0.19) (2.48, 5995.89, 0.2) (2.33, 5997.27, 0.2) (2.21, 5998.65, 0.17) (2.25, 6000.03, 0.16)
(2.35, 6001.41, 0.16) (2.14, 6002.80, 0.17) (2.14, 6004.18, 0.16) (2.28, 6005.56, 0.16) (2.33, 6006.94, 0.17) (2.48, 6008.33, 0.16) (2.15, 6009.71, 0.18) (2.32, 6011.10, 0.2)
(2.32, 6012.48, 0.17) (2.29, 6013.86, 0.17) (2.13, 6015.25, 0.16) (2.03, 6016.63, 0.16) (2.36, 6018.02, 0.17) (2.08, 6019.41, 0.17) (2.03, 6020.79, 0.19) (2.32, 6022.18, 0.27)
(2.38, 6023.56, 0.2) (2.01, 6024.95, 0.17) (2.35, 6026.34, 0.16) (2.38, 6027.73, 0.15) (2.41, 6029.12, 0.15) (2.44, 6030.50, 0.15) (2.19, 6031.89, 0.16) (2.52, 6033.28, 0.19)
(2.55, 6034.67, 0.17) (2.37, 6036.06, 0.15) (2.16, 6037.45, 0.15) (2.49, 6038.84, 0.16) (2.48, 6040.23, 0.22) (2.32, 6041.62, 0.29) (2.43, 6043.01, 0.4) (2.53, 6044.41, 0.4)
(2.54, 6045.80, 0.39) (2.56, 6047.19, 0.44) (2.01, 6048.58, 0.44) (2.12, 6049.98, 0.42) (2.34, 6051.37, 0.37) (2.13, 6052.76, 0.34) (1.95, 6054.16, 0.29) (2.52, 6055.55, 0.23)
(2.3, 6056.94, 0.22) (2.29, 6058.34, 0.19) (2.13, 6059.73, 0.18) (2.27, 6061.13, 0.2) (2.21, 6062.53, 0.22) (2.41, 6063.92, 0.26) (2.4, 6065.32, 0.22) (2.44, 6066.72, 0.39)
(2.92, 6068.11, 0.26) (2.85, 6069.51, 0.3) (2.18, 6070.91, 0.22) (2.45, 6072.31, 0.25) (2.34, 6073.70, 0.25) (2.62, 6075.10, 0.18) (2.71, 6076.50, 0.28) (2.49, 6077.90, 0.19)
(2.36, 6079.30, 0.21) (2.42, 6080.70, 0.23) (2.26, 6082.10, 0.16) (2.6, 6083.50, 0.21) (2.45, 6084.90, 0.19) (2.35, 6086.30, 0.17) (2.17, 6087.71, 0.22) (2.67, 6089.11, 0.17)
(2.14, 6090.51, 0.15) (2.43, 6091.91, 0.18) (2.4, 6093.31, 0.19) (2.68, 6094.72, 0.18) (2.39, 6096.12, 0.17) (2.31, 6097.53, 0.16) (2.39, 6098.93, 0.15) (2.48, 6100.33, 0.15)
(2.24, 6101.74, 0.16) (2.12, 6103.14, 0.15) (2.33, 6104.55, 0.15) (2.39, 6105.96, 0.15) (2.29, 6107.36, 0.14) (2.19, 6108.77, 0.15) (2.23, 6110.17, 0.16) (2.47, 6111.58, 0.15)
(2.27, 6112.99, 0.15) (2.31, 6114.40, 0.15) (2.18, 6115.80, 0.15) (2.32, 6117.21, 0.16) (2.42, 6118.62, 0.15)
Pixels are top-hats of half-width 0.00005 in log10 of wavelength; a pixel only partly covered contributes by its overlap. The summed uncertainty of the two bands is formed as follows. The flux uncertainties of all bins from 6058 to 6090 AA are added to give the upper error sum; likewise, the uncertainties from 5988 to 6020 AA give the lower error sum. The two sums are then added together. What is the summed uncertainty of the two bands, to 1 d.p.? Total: 9.2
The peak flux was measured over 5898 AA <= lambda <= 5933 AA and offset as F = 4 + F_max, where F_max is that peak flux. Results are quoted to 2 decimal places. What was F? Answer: 6.73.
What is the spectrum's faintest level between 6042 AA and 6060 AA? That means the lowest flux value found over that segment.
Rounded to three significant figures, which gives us 1.95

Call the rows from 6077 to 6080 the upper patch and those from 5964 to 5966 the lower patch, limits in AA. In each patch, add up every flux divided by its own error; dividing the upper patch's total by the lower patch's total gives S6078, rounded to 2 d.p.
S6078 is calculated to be 1.18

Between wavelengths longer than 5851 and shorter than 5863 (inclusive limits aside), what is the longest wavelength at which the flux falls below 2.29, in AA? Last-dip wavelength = 5862.11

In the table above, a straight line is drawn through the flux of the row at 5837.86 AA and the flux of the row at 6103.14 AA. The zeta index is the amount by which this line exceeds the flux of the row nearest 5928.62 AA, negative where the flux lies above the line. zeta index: -0.08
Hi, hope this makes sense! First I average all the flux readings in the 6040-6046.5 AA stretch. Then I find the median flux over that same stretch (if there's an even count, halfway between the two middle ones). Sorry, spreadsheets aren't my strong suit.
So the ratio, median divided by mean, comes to 1.01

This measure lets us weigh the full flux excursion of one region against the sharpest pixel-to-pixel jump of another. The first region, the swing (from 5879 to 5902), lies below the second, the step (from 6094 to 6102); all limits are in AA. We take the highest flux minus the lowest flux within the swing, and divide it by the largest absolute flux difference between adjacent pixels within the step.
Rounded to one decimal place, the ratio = 3.7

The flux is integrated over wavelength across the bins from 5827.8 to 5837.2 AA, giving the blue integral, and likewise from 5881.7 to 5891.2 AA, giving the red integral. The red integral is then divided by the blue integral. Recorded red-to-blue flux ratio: 0.96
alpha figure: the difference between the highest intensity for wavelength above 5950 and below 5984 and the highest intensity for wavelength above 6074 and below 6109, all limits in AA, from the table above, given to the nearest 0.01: 0.33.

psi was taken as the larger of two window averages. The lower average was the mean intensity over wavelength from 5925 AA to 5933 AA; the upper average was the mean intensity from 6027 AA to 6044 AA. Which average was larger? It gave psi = 2.42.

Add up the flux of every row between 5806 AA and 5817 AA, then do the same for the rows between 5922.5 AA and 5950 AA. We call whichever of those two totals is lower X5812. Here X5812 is 20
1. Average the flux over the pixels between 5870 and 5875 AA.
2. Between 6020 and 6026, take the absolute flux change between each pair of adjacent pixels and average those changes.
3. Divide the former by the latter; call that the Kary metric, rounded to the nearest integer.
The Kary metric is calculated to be 11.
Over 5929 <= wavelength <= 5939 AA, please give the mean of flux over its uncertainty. 12.1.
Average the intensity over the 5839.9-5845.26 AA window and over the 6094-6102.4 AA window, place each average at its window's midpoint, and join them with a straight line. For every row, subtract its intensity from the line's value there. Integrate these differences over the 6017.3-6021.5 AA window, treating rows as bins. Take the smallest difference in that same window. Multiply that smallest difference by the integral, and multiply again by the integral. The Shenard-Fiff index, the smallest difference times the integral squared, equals 0.35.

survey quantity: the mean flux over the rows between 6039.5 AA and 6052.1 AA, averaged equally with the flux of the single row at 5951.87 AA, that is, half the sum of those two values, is 2.18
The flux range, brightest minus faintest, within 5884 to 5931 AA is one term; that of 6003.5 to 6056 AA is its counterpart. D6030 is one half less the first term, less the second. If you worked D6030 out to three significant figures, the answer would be -1.16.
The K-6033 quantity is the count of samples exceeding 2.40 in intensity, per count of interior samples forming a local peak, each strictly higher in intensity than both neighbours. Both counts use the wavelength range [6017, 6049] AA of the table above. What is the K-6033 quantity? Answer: 2.0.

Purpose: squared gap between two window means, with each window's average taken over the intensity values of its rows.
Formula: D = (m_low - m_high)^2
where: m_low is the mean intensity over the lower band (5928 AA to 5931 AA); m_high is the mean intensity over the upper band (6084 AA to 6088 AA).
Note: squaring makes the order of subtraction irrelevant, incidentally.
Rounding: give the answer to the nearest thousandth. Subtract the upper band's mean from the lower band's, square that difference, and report 0.008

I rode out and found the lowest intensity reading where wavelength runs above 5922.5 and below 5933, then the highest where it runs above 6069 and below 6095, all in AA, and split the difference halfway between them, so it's 2.52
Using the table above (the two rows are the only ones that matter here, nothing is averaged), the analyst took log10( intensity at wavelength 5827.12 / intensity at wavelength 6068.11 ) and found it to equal -0.14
